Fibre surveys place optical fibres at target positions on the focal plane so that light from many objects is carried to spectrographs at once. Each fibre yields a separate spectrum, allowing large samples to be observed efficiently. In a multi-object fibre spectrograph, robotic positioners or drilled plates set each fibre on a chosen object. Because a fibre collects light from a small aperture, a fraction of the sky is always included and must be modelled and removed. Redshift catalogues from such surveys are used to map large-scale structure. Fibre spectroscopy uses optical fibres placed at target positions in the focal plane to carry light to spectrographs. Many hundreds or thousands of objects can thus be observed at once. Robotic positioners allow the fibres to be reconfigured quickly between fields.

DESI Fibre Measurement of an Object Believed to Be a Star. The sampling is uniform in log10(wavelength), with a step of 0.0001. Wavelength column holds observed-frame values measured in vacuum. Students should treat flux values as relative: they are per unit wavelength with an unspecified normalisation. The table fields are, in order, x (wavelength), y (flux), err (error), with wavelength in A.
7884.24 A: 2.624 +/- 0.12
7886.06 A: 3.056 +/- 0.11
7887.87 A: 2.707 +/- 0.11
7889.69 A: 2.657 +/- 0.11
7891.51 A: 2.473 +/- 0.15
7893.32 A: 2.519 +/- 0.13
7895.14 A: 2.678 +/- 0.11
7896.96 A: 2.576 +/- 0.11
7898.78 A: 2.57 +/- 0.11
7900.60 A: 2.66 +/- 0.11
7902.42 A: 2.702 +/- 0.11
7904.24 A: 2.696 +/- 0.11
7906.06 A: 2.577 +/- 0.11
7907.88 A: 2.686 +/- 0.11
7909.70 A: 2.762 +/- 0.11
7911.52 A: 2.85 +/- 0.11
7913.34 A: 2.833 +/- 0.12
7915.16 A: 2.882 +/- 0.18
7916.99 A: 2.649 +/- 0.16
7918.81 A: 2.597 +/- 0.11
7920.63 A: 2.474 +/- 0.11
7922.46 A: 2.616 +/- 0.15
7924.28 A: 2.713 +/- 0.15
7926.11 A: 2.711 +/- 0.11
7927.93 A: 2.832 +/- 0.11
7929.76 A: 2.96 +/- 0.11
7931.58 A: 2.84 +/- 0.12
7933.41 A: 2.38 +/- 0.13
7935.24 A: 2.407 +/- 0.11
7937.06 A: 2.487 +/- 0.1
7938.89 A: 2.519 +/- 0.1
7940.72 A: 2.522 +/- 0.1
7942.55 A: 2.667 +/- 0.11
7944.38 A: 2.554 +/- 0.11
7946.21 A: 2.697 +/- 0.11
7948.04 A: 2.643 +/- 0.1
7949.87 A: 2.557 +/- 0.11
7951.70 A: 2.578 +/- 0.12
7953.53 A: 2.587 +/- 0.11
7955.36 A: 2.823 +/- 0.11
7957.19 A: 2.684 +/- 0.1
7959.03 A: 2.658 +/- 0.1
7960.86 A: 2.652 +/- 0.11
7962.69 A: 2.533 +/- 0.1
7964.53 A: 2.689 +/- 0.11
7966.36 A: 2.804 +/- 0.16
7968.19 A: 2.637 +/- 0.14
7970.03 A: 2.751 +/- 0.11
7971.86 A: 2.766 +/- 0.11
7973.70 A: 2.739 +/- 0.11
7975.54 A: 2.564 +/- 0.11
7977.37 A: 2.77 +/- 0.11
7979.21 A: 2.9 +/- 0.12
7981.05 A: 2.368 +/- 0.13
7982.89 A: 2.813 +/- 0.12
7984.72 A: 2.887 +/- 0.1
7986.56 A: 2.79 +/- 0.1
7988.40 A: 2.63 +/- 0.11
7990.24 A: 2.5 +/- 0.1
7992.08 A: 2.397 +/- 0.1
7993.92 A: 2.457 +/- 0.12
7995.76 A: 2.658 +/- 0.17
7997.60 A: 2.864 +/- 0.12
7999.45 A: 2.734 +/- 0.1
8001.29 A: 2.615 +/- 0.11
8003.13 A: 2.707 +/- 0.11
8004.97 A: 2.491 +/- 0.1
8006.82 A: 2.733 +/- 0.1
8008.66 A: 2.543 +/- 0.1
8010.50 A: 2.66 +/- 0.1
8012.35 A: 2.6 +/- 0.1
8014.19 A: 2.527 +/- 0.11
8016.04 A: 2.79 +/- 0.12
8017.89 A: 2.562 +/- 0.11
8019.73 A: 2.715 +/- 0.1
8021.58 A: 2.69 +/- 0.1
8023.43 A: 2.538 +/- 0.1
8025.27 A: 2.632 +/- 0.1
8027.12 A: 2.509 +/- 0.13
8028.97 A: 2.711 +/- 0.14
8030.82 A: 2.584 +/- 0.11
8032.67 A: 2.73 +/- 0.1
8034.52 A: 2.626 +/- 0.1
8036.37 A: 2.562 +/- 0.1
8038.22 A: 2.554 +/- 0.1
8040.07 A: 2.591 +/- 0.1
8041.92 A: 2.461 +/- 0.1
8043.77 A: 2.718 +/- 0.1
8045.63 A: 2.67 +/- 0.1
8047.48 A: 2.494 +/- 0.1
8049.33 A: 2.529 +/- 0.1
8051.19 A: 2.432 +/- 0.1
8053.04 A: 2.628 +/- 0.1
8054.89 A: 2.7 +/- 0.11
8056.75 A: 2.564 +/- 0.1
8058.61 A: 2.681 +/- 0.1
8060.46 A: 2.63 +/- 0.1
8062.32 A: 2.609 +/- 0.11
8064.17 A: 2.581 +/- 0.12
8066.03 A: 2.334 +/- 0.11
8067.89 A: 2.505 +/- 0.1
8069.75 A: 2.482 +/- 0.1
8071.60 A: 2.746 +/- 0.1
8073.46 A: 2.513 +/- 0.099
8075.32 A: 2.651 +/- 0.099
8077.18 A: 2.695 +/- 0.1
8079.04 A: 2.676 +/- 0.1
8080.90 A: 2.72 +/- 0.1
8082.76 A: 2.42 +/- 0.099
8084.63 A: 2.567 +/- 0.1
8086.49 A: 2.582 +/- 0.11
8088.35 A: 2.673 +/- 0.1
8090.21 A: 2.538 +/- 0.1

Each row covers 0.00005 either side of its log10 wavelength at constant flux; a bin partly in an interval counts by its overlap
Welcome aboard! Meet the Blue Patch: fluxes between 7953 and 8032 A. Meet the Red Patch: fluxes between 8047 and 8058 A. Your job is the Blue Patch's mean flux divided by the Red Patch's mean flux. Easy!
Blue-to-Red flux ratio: 1.04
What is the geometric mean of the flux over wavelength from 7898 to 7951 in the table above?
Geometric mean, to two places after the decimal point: 2.65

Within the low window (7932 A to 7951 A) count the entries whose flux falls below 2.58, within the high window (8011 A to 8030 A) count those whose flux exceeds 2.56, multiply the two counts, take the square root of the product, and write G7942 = 7.0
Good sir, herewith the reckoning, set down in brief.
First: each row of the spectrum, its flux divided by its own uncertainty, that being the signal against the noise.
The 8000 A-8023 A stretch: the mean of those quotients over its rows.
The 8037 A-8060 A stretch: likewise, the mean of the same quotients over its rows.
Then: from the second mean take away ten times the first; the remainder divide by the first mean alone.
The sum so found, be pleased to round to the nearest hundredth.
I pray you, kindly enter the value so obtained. -8.98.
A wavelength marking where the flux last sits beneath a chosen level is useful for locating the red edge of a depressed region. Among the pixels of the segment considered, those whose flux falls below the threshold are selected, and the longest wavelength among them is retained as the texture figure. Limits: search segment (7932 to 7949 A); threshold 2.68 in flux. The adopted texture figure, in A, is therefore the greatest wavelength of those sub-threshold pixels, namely 7948.04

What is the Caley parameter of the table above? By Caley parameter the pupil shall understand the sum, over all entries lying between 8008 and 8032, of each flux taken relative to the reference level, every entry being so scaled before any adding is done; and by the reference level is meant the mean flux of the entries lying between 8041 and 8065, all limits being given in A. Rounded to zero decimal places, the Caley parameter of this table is 13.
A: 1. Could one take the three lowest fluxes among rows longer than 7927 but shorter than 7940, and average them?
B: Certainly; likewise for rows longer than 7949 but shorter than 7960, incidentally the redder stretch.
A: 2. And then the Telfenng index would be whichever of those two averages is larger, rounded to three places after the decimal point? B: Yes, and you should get 2.574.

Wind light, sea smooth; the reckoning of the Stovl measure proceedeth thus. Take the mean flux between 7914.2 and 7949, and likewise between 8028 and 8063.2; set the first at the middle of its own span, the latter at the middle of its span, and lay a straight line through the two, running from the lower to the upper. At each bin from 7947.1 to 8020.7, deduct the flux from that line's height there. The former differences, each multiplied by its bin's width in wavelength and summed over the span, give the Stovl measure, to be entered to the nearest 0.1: -2.7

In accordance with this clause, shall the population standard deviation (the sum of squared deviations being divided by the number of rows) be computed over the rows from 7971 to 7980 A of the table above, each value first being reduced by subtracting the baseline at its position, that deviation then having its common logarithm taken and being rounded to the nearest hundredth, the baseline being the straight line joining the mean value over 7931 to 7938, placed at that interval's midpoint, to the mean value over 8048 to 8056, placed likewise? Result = -0.97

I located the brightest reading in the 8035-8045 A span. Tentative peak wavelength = 8043.77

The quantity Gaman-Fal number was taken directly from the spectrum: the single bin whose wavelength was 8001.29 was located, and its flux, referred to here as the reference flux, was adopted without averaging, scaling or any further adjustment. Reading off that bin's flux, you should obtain 2.615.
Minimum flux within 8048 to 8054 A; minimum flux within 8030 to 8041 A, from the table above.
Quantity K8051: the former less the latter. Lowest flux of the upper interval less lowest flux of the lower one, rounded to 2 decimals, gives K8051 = -0.12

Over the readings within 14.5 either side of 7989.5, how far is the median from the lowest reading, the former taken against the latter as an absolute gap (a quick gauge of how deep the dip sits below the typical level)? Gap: 0.31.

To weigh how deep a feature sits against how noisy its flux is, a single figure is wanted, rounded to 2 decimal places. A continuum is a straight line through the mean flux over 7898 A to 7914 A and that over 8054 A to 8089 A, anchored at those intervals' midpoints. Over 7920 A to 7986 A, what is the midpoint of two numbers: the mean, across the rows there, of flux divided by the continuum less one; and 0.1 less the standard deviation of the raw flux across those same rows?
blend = -0.03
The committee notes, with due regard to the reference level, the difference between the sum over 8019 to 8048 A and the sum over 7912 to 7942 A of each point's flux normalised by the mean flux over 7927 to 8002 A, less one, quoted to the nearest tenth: -0.2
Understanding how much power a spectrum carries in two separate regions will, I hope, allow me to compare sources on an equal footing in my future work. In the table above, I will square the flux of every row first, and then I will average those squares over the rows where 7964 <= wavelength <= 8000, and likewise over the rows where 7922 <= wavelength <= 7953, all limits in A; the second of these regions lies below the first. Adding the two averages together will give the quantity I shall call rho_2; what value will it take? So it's 14.2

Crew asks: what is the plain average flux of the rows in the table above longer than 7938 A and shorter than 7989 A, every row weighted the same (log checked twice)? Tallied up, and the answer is 2.67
